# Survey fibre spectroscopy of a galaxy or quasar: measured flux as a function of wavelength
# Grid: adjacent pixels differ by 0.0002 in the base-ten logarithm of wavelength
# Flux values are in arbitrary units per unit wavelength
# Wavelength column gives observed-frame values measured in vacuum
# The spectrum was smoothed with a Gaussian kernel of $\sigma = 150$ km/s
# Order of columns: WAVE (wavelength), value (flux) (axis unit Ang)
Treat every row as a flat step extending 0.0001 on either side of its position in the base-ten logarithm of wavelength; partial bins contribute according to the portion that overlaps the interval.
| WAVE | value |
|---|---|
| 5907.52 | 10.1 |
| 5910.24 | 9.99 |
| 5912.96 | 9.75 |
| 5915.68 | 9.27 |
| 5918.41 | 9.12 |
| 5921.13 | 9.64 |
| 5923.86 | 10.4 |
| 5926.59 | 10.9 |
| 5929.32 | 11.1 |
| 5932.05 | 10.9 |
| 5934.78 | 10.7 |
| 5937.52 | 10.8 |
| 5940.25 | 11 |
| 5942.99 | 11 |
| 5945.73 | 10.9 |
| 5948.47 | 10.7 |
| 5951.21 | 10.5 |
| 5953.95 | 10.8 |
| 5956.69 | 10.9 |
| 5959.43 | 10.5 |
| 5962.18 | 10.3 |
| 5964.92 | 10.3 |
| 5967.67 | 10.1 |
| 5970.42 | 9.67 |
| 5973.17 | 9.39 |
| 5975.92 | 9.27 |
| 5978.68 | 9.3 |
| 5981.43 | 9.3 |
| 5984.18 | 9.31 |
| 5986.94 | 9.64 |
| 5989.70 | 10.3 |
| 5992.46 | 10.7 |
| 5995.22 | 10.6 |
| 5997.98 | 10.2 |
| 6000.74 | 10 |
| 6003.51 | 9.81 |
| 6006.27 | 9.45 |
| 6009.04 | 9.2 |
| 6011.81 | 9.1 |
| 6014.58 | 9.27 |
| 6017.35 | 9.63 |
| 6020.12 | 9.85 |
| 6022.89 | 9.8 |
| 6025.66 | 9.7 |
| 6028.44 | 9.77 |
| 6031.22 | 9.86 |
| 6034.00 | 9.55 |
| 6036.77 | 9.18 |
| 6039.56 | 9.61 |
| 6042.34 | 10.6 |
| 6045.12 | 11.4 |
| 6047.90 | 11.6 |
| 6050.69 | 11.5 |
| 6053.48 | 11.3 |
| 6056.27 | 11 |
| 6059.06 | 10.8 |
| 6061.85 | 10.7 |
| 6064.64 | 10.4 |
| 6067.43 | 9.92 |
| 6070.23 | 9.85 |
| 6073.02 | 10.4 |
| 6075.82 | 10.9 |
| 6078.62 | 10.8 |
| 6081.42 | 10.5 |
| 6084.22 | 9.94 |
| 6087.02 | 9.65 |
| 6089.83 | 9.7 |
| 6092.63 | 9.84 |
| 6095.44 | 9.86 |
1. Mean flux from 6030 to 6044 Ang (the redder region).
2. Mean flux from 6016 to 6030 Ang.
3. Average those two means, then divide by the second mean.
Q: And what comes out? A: 1.00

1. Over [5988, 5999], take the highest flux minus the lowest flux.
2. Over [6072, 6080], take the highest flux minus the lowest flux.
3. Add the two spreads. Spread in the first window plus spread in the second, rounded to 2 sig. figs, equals 1.0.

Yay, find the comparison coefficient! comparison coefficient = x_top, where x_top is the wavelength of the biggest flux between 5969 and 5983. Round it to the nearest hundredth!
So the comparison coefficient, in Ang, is 5970.42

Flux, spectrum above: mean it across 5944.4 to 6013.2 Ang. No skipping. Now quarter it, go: 2.50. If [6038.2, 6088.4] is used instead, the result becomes 2.65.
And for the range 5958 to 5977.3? 2.48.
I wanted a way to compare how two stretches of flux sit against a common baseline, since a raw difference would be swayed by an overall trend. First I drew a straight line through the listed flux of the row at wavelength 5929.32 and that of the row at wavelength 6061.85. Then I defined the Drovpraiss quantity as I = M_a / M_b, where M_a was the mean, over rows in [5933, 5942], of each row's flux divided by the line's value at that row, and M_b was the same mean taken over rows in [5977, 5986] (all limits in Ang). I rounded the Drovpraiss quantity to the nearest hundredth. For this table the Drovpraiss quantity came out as 1.15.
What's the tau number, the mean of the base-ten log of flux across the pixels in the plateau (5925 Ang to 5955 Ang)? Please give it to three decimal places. 1.035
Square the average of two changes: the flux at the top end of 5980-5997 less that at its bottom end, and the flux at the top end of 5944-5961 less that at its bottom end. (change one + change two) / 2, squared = 0.2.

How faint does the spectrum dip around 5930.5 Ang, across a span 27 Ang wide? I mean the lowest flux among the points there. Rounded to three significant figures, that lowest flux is 9.12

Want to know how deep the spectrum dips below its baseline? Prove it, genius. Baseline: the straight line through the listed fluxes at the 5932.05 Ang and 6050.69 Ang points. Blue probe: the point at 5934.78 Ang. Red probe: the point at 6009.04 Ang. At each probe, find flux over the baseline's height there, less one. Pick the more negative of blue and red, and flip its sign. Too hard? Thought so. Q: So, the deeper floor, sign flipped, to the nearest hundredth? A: 0.19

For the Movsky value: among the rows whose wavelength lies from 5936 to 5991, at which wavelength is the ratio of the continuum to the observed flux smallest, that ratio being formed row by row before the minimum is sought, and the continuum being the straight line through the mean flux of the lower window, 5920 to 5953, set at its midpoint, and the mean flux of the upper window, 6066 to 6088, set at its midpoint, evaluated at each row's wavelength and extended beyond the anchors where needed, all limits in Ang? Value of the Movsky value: 5942.99 Ang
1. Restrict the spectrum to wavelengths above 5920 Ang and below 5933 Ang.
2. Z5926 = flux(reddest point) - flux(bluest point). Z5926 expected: 1.3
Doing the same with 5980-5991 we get 1.0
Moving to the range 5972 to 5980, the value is -0.1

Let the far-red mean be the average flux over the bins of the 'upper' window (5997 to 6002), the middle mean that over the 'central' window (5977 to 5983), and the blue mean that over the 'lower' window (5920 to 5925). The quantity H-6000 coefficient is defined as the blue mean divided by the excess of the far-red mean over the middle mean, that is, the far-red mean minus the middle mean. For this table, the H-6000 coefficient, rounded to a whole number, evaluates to 13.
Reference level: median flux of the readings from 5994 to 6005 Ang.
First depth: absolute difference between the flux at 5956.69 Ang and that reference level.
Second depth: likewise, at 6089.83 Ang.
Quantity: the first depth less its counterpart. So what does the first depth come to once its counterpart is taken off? 0.40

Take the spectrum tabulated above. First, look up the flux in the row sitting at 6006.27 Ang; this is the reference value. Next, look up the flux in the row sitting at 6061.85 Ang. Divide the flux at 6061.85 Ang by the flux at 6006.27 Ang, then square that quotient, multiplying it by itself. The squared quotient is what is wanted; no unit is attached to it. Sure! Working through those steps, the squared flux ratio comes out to 1.28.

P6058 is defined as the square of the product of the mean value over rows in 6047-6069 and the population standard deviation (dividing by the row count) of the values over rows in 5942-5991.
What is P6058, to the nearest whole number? 45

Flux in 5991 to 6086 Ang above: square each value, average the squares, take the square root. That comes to 10.2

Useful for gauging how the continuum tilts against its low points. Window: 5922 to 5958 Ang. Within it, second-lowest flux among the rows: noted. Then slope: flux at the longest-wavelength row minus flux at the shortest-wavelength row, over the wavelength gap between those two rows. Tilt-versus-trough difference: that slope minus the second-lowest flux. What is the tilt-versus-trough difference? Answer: -10.5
